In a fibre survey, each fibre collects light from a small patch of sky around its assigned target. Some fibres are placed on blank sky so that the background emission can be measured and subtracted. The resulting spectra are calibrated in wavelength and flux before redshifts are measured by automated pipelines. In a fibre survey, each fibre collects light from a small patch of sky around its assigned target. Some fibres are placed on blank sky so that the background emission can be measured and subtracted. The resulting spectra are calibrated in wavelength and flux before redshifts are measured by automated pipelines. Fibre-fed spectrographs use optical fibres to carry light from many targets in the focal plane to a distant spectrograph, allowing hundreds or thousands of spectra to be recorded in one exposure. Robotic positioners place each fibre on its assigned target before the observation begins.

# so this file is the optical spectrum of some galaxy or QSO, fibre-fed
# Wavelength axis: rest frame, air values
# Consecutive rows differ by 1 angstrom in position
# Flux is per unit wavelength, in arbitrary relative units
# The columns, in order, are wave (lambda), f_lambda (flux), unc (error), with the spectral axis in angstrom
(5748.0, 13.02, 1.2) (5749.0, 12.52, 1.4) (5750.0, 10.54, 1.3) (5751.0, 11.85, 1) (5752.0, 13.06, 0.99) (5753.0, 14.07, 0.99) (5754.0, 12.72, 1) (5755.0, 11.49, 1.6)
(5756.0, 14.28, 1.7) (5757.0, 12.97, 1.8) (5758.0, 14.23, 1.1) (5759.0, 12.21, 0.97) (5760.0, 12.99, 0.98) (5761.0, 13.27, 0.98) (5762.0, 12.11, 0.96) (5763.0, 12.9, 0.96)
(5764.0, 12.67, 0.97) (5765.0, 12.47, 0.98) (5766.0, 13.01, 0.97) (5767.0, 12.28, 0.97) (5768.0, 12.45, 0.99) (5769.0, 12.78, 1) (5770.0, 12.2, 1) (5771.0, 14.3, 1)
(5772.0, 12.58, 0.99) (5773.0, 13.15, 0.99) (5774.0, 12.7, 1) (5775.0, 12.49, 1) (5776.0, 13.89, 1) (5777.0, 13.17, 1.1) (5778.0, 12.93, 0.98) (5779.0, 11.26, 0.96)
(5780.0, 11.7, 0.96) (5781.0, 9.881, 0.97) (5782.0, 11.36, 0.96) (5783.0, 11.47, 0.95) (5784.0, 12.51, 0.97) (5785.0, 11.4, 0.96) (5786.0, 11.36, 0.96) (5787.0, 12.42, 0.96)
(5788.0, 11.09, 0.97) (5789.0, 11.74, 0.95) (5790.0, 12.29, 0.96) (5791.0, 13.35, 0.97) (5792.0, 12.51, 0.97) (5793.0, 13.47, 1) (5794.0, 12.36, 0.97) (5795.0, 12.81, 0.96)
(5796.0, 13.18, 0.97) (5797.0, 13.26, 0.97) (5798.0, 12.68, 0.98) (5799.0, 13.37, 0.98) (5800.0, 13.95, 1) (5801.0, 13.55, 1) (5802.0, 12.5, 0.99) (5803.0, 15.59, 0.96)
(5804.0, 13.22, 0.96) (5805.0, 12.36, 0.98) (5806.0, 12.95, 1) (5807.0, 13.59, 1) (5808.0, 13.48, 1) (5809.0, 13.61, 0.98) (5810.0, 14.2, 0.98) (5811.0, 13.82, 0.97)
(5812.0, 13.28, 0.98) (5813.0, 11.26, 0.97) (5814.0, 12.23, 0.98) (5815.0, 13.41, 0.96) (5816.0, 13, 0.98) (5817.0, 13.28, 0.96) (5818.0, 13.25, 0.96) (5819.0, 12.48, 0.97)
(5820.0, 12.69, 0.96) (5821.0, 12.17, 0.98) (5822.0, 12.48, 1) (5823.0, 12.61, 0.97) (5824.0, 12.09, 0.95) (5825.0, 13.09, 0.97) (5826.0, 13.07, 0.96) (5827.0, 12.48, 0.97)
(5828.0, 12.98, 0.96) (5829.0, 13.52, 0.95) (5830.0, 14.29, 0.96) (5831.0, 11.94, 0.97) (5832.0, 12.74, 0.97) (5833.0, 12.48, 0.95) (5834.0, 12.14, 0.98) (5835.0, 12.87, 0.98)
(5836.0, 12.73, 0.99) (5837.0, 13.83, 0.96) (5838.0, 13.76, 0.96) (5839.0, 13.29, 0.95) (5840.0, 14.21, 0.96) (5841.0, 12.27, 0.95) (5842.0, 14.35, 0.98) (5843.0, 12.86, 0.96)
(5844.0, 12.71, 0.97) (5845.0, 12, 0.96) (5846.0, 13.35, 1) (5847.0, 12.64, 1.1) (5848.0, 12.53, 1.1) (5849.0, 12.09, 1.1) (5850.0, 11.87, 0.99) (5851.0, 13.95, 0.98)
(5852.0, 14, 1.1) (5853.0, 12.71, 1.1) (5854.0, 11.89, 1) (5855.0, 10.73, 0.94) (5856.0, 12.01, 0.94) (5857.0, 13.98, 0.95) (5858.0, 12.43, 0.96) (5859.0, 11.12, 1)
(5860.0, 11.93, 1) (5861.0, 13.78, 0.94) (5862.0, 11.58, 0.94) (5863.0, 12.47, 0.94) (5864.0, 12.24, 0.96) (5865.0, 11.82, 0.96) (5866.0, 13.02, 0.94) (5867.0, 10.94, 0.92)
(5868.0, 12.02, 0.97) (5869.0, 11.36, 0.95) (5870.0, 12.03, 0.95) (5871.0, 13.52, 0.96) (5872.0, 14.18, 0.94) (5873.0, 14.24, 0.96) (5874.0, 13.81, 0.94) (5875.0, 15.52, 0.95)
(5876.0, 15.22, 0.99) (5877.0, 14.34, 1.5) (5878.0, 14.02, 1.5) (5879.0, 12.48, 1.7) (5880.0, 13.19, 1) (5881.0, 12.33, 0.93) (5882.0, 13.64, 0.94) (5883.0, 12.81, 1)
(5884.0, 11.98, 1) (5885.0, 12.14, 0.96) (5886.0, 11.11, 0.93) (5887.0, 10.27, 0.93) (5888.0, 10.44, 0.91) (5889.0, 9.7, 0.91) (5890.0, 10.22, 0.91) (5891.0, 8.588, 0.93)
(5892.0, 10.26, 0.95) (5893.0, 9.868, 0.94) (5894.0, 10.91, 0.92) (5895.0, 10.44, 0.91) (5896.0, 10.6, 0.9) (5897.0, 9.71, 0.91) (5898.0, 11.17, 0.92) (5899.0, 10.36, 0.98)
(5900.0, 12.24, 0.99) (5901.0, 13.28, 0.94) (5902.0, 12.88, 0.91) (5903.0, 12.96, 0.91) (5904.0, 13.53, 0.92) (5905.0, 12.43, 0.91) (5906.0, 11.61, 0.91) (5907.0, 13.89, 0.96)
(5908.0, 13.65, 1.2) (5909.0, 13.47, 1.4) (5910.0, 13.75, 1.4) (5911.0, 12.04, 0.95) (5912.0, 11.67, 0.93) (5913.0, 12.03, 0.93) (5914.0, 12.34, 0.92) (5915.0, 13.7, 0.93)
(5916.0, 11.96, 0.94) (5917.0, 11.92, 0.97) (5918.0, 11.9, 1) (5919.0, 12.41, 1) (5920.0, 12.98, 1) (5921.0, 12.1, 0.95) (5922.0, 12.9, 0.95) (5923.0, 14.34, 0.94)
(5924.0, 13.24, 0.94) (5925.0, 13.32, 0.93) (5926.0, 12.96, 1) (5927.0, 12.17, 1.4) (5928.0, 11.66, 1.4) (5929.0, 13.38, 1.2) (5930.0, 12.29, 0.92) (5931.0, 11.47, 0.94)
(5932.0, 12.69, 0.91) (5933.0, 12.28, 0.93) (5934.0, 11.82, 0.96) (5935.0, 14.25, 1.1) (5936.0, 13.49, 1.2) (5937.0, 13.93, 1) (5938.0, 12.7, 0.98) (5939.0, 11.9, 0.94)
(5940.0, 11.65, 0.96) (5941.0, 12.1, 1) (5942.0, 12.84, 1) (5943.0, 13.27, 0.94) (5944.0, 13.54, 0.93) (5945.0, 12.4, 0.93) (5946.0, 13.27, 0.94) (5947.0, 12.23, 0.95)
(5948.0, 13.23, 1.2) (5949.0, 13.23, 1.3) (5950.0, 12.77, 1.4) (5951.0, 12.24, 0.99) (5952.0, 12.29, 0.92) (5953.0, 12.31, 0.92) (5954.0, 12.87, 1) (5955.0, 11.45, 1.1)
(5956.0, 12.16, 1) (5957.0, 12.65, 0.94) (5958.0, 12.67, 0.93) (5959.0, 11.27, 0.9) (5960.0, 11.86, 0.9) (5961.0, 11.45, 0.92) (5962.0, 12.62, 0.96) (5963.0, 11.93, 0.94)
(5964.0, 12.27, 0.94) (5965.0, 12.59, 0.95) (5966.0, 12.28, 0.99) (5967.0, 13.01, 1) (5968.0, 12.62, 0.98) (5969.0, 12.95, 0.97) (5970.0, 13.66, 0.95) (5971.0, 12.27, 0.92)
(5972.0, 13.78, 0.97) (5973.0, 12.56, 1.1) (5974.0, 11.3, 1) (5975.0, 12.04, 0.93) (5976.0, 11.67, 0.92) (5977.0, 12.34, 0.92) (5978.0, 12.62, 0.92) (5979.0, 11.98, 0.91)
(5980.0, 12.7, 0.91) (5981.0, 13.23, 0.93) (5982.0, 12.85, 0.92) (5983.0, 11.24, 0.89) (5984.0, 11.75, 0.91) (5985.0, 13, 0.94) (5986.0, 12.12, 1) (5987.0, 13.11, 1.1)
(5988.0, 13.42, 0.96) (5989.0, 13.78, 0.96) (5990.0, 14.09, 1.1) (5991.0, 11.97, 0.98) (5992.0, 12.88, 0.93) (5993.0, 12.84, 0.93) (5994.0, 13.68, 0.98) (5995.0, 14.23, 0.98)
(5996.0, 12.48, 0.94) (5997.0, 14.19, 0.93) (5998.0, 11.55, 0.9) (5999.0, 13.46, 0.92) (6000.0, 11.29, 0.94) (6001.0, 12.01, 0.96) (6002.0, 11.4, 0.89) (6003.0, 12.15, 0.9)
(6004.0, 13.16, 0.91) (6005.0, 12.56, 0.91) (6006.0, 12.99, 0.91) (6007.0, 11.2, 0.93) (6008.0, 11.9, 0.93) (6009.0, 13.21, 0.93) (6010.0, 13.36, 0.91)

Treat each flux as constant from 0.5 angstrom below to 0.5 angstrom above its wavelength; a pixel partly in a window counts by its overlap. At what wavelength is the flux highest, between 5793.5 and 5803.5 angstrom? 5803.0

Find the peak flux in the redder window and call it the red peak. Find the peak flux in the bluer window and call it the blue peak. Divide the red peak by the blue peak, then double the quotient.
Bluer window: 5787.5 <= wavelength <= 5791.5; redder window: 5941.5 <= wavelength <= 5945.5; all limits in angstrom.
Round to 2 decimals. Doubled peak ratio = 2.03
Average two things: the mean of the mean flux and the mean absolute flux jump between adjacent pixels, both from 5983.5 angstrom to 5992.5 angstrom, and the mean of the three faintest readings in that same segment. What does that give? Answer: 9.42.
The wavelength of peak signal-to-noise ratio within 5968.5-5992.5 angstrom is 5970.0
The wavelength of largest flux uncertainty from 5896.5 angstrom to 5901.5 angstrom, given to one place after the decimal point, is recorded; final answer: 5900.0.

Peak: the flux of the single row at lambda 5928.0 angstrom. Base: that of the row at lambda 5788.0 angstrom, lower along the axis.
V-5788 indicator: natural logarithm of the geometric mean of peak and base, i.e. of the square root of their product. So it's 2.43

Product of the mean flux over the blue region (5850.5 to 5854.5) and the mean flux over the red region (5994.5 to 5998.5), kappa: 172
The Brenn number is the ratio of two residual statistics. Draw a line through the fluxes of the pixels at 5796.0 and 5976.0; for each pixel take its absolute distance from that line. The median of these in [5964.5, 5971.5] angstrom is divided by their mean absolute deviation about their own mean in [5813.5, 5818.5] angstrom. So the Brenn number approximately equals 4.5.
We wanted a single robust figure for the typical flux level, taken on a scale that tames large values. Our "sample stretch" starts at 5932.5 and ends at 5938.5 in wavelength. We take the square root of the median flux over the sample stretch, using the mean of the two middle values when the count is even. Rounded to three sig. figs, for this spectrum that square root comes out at 3.62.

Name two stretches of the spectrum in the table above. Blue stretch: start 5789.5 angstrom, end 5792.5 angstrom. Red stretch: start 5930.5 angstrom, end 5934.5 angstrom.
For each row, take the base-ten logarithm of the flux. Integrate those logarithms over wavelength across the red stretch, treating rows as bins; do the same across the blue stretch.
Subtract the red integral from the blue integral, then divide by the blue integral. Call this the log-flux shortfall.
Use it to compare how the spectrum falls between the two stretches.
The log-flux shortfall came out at -0.31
